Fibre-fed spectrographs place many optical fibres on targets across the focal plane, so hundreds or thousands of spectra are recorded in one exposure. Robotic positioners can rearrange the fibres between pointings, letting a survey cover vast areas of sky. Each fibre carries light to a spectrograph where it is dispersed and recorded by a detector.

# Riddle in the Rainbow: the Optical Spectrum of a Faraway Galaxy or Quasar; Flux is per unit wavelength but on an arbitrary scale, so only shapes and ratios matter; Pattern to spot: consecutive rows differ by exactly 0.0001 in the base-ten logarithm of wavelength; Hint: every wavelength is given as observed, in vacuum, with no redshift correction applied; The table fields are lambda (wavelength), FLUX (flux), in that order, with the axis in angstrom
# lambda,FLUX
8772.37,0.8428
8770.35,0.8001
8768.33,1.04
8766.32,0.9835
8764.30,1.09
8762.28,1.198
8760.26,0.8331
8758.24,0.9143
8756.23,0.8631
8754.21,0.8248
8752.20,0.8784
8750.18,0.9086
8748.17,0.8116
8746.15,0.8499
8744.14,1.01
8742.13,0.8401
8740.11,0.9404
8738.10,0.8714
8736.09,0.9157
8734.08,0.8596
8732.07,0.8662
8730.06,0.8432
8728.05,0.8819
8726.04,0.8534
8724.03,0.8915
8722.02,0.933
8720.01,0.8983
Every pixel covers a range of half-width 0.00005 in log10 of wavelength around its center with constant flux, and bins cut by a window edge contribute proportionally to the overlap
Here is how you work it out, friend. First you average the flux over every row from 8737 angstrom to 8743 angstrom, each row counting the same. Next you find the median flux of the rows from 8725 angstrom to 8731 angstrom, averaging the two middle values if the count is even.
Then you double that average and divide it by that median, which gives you 2.07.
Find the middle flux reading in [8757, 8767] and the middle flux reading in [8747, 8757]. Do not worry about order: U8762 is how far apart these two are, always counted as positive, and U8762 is 0.12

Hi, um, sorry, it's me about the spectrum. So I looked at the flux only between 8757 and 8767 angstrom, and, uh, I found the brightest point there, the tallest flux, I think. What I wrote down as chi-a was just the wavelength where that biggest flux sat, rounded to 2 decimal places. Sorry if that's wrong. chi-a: 8762.28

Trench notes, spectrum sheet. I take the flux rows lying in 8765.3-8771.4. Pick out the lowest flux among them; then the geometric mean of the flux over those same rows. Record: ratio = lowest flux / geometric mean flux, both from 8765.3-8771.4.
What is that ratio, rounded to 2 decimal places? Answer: 0.86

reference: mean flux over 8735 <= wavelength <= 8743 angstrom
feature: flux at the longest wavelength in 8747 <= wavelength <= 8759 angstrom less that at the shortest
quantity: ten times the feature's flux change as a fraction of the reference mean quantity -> 1.2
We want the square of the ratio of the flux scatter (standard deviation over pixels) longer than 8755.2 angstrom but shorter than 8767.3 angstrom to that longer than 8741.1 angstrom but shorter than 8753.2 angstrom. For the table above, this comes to 4.0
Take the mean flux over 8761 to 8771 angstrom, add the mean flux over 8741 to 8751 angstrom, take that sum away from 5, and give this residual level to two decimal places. 3.09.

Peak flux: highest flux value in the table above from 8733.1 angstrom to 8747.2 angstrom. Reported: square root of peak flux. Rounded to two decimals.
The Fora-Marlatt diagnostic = 1.00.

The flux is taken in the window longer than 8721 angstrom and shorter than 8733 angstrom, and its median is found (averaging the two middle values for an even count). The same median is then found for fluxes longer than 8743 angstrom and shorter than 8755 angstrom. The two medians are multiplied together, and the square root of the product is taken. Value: 0.87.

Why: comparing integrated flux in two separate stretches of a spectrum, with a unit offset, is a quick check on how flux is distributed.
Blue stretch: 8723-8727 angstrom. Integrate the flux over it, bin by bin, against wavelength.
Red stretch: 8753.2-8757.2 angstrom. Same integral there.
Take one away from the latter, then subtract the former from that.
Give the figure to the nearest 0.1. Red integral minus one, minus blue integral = -1.1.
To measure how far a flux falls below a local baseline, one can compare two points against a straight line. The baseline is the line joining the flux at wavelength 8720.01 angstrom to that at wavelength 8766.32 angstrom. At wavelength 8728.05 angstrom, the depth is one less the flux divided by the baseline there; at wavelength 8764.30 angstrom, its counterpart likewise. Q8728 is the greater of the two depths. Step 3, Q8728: 0.03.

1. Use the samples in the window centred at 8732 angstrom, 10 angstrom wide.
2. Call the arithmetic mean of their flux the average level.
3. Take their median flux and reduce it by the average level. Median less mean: -0.007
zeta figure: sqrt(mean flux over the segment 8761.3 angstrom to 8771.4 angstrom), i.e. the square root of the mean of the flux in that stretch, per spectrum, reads 1.01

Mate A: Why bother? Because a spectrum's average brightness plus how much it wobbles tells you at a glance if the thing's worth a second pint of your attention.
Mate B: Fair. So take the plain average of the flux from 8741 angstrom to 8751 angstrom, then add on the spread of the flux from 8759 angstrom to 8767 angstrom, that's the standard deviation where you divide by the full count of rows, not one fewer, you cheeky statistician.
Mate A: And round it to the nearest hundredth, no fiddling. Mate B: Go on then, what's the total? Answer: 1.02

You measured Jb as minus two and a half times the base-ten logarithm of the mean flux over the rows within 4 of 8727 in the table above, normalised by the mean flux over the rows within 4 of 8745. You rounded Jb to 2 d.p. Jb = 0.01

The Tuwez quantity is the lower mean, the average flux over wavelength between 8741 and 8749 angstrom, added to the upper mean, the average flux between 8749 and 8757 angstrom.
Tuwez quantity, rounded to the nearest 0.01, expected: 1.75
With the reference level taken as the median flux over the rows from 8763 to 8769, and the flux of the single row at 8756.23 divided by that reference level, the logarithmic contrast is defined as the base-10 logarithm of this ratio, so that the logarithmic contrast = -0.081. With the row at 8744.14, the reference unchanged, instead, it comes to -0.013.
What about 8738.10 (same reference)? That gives -0.077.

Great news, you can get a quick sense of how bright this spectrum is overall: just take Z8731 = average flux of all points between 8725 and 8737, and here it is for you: 0.87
